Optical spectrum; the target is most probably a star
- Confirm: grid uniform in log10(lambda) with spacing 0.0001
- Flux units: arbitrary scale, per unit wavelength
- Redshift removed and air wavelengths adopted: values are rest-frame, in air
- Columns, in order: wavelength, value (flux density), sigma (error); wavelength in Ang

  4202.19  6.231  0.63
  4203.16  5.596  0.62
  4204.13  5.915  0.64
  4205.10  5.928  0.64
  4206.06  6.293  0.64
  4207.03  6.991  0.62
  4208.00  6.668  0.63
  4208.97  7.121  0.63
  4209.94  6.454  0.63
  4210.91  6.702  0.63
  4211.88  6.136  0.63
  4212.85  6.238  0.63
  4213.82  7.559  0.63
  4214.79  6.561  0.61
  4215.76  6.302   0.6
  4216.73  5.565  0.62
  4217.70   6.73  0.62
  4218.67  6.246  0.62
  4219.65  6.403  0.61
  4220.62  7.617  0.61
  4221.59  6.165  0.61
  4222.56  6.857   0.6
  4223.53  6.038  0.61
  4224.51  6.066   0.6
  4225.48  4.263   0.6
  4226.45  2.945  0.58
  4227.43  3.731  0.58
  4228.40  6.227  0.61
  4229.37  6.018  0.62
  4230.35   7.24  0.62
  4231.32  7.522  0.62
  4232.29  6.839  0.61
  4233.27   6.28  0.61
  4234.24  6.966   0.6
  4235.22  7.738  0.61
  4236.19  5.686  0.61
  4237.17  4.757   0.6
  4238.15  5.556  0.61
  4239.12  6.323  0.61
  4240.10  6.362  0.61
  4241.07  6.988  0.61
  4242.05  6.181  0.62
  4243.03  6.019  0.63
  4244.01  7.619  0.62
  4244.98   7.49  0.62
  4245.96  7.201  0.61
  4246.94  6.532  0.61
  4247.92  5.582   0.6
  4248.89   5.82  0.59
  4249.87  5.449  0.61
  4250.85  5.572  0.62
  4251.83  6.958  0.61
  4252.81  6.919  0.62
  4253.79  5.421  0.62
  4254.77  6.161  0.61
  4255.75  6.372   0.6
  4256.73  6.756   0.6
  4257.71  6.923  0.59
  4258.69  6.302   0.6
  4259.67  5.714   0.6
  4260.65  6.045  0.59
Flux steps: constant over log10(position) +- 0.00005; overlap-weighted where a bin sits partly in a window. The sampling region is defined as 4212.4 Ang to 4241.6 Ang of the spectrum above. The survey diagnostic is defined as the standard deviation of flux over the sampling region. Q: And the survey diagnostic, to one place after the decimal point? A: 1.1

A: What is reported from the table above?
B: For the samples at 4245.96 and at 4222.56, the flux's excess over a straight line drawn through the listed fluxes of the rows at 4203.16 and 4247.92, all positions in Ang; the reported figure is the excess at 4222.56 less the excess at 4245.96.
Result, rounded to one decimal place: -0.4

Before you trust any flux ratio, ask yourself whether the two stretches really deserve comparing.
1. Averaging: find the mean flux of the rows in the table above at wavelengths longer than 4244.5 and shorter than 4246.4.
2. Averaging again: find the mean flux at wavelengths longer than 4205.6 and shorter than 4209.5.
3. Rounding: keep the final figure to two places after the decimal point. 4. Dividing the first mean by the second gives 1.09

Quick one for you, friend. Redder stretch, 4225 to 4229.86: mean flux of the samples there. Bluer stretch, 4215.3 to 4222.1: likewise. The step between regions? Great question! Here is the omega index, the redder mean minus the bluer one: -1.8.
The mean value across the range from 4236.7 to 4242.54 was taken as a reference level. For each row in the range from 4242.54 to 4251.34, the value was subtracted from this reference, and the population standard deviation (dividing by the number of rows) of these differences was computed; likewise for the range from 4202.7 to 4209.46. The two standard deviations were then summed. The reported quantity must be 1.36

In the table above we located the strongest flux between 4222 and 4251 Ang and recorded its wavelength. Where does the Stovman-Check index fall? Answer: 4235.22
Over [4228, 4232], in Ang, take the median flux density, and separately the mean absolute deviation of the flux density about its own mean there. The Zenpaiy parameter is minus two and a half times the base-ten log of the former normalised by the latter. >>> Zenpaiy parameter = -2.57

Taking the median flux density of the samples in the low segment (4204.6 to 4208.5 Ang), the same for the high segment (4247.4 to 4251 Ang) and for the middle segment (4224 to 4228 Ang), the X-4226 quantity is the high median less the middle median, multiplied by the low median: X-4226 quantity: 10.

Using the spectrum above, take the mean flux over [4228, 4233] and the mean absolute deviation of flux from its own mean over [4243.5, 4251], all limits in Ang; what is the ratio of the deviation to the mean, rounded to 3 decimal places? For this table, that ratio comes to 0.119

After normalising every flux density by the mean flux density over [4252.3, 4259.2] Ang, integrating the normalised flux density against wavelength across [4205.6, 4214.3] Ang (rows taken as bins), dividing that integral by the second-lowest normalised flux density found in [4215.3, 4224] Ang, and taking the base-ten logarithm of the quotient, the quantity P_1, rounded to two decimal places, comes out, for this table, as 0.98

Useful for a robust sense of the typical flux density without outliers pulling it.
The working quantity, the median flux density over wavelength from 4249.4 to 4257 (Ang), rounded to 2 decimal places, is 6.27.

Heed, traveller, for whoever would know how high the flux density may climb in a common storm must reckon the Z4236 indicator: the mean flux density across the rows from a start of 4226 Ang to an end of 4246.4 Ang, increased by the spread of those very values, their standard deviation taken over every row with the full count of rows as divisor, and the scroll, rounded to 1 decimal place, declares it 7.5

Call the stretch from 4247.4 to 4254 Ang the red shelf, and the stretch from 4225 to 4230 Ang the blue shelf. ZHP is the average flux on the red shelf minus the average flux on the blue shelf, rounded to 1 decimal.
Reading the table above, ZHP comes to 1.3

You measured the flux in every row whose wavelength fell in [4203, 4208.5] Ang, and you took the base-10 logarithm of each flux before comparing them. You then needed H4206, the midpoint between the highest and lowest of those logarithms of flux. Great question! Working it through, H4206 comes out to 0.80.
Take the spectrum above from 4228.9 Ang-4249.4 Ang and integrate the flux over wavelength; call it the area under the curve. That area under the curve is 133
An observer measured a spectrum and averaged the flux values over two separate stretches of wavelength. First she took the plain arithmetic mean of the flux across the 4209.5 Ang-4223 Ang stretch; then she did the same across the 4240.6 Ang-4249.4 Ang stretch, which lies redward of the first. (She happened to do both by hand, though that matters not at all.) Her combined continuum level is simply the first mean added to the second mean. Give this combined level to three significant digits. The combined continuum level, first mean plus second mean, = 13.1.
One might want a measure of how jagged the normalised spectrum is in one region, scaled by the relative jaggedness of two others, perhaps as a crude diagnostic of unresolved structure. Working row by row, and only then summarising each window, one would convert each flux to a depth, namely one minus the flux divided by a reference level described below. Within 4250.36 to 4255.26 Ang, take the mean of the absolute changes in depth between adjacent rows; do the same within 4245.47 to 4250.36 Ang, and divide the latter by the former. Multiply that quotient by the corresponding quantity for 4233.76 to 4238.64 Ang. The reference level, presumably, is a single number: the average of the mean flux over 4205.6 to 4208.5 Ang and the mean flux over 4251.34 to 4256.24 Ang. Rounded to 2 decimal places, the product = 0.11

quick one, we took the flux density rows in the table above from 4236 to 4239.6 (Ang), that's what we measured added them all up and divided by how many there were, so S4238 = 5.6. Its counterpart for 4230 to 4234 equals 7.0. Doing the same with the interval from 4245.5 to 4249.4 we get 6.3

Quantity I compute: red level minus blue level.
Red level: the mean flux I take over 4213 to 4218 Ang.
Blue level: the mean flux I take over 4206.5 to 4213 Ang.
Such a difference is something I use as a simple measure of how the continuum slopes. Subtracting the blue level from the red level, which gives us -0.1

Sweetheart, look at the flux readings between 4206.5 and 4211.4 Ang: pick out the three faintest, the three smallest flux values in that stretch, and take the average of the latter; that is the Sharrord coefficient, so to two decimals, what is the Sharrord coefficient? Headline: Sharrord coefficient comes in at 6.61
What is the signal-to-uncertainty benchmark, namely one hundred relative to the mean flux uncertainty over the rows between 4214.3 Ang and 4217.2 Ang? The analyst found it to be 164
